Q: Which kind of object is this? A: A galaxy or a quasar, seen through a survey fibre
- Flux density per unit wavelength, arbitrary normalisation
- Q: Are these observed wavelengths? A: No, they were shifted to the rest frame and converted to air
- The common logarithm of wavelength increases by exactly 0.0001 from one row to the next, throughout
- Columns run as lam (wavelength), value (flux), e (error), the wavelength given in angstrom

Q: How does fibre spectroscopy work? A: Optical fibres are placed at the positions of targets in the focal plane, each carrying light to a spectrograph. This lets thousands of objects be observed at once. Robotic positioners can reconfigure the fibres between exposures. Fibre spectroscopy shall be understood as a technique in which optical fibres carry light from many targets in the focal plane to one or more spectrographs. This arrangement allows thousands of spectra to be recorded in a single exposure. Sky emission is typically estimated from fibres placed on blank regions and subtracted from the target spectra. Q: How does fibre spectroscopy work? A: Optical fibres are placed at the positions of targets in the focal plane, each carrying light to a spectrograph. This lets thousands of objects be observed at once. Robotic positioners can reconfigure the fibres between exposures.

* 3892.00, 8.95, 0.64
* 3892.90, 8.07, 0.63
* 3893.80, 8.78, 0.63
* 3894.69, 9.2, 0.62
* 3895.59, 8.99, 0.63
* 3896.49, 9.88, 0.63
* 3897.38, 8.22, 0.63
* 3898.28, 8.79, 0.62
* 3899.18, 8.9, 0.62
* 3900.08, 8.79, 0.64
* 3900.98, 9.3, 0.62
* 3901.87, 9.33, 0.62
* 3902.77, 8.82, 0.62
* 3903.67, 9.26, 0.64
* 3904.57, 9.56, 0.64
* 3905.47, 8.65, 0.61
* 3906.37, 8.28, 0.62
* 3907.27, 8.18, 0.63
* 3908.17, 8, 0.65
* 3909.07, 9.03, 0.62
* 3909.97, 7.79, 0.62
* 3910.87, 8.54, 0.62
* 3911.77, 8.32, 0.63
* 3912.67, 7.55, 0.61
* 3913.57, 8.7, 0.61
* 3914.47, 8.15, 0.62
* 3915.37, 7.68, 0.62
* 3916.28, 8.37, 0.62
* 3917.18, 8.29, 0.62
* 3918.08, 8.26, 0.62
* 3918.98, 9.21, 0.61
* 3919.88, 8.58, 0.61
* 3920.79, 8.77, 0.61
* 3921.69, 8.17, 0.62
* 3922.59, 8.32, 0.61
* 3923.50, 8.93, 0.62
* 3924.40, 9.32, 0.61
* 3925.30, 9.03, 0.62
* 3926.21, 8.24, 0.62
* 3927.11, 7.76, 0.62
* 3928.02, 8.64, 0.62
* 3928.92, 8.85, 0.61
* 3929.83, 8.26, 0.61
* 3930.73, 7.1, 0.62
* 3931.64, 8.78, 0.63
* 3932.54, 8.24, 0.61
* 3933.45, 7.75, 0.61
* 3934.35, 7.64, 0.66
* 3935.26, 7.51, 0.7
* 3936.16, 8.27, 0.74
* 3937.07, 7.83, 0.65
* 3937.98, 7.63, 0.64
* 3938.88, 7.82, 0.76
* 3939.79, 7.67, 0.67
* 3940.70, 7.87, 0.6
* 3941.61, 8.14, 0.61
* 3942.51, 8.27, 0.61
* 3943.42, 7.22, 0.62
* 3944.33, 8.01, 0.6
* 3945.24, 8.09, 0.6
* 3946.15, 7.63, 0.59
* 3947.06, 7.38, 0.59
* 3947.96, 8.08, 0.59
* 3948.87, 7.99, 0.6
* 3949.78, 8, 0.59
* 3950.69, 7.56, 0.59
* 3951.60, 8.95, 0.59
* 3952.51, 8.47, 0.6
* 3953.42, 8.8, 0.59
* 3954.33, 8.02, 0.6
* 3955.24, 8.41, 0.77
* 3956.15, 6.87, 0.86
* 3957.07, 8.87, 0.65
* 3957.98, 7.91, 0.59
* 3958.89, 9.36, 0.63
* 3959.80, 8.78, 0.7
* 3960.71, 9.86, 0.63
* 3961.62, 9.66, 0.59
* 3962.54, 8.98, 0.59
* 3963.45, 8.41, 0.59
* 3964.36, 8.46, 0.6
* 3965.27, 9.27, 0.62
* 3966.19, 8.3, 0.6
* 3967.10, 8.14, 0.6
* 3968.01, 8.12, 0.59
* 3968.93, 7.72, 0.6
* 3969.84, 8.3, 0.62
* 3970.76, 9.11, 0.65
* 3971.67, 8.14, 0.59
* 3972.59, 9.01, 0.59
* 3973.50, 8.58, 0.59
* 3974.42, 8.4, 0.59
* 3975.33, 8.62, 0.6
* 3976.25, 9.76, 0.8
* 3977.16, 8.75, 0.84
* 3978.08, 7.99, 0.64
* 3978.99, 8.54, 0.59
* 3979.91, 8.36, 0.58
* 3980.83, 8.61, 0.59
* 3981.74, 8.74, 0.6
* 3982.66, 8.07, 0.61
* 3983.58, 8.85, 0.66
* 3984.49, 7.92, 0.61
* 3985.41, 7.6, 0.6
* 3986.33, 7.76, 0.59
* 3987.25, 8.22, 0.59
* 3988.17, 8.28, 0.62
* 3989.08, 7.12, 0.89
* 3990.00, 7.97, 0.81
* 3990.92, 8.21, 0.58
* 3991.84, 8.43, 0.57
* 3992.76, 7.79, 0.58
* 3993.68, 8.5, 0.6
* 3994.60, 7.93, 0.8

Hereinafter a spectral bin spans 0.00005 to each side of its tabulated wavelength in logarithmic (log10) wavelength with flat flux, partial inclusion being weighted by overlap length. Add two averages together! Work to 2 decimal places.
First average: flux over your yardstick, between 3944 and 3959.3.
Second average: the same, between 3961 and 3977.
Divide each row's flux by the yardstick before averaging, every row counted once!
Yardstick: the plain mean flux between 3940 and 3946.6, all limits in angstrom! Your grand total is 2.13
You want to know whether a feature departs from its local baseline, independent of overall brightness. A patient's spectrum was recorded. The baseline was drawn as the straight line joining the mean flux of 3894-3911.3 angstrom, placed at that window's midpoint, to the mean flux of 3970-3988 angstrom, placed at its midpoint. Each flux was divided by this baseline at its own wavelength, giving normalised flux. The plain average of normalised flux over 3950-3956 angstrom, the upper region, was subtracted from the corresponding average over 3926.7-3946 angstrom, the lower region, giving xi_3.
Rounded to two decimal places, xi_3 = -0.05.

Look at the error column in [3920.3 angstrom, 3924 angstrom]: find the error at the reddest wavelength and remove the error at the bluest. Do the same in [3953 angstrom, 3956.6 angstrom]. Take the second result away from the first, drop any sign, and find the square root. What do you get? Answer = 0.51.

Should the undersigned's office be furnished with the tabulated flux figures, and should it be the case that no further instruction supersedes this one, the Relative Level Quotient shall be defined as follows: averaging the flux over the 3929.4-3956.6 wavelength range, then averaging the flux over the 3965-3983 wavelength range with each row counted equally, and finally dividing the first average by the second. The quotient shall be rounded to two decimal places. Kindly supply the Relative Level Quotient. 0.93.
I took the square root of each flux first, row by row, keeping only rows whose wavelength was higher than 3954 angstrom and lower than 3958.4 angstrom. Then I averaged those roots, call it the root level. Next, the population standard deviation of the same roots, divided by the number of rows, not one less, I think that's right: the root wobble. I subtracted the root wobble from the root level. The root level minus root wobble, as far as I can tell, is 2.71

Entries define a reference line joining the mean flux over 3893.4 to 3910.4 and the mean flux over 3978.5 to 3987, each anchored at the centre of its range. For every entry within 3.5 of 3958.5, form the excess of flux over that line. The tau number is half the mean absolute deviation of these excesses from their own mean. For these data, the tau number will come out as 0.37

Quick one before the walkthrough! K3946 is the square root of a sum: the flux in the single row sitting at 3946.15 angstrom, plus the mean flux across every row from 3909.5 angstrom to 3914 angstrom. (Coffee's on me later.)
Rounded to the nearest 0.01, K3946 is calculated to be 3.98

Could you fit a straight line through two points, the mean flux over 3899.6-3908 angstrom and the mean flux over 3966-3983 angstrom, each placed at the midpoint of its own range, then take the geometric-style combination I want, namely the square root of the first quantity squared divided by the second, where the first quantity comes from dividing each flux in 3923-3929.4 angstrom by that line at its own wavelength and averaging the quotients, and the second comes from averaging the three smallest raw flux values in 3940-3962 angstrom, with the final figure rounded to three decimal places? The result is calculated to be 0.370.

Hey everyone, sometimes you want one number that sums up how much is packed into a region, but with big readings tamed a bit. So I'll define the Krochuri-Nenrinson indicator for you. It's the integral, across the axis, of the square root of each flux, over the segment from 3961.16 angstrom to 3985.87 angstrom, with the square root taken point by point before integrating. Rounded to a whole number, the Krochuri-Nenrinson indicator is 72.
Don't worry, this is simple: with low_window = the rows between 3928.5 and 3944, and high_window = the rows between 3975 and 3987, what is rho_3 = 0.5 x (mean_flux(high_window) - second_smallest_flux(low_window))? 0.60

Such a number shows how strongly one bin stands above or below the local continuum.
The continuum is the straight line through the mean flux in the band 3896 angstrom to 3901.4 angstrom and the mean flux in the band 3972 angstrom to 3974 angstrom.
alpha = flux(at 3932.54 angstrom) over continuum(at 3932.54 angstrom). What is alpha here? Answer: 0.93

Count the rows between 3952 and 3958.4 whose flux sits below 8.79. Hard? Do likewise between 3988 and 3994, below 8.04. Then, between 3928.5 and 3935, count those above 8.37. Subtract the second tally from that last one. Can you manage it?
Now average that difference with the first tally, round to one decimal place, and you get 2.0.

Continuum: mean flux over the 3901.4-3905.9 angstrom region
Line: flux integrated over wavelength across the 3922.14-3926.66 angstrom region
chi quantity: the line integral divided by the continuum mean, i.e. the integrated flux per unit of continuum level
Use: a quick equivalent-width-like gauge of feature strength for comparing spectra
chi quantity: 4.34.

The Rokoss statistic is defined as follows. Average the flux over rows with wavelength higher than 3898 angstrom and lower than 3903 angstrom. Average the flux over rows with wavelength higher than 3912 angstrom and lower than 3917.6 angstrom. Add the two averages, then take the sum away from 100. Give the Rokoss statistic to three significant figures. 82.9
